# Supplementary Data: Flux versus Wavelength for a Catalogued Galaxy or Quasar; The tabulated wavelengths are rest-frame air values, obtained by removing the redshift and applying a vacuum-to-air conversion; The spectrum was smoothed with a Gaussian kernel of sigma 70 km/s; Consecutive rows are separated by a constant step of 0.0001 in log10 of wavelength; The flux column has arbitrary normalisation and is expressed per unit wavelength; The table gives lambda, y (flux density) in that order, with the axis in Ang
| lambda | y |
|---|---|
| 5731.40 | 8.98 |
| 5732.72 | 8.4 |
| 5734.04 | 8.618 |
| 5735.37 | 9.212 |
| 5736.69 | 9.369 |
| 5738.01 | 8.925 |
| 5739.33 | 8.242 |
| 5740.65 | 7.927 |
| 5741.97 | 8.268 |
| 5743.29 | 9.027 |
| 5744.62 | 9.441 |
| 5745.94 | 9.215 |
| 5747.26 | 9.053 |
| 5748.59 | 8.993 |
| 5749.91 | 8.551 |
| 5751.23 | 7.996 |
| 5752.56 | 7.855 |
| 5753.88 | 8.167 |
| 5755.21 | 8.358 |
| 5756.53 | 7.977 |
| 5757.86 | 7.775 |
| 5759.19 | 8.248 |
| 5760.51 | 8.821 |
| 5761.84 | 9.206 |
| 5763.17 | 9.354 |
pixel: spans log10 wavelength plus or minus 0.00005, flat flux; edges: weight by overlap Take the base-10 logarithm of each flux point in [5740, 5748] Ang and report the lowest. 0.899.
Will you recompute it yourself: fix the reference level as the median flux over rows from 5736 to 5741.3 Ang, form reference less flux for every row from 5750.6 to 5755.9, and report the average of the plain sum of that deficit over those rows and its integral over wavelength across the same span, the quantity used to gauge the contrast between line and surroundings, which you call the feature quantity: 2.3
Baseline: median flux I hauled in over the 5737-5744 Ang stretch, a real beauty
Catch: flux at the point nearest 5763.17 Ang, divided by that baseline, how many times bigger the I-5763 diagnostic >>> 1.13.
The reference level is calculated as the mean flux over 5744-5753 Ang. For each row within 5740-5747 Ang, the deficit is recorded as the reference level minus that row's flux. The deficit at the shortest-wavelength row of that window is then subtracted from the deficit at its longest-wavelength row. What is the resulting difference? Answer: -1.3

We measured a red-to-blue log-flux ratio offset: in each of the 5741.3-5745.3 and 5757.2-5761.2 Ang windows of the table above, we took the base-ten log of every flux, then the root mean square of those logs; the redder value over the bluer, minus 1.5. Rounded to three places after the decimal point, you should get -0.534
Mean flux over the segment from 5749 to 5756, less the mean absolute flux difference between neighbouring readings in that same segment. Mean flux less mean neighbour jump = 7.9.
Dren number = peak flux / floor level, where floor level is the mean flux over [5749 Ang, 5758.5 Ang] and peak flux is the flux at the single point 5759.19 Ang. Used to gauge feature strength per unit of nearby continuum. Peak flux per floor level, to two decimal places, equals 1.02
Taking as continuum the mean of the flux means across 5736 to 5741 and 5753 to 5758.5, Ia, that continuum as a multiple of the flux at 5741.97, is 1.01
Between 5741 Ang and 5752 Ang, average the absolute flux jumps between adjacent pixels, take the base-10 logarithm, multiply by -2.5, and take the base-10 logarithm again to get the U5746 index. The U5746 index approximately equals 0.028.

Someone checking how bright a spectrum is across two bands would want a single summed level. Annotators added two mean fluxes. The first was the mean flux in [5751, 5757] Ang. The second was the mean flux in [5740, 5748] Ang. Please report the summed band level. 16.9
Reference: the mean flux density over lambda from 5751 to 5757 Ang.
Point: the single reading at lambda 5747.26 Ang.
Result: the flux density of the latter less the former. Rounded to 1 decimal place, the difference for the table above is 1.0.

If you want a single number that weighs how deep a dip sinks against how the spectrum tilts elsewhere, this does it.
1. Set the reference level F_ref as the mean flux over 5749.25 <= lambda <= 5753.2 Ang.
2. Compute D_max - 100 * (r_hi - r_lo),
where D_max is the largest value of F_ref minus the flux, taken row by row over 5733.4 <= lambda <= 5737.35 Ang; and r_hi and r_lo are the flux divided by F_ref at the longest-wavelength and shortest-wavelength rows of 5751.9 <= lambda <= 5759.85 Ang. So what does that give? -5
